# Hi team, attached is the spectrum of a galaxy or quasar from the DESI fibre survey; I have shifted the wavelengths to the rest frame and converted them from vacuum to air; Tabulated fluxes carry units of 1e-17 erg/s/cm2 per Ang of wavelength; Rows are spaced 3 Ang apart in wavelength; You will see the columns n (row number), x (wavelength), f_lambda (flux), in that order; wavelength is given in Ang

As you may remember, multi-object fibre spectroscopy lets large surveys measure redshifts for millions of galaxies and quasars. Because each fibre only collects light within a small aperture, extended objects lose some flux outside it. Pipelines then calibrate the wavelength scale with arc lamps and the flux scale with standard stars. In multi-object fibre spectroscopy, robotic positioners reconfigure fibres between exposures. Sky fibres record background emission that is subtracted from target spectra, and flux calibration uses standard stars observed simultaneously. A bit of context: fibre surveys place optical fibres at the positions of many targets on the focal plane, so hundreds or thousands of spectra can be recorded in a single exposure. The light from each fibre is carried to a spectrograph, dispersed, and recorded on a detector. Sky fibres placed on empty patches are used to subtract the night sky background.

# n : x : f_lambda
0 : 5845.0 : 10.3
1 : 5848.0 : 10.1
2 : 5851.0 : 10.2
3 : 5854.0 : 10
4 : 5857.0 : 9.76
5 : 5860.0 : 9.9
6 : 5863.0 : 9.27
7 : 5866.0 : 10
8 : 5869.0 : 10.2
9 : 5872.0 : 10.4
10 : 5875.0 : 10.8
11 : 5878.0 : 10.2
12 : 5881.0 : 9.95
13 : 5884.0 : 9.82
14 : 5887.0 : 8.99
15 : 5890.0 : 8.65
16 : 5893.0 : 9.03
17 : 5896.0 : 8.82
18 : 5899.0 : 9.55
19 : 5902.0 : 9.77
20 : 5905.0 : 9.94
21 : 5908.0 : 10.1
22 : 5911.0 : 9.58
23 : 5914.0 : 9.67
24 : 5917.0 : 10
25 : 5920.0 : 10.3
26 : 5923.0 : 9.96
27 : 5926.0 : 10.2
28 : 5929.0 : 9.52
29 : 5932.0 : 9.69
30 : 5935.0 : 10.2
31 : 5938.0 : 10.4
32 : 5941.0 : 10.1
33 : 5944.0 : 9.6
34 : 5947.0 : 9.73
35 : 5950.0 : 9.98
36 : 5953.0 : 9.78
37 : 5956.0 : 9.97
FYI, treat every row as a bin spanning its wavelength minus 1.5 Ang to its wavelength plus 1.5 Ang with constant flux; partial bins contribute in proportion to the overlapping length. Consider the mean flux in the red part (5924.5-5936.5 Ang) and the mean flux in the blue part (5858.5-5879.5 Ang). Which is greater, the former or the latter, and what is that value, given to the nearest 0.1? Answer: 10.1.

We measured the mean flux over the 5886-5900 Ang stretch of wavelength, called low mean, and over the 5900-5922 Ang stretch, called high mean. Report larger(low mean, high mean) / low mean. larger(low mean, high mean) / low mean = 1.10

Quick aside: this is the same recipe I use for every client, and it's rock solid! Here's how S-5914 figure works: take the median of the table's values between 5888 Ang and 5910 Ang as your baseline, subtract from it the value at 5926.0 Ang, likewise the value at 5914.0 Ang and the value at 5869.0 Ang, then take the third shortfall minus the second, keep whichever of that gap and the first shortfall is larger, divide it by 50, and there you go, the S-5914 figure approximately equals -0.011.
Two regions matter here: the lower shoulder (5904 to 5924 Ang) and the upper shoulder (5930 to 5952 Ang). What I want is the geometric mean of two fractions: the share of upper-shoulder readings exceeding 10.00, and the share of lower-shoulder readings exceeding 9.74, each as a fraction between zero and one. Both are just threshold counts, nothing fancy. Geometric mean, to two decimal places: 0.55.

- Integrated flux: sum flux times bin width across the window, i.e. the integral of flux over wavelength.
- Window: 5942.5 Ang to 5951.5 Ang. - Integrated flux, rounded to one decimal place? 87.9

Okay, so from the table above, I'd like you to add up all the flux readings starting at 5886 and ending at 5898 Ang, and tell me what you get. 35.5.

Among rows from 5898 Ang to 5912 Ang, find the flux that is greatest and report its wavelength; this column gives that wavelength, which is 5908.0 Ang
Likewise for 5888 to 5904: 5902.0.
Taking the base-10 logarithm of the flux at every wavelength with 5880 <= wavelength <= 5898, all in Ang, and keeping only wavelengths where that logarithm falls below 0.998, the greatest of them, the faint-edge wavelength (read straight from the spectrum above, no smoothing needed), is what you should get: 5896.0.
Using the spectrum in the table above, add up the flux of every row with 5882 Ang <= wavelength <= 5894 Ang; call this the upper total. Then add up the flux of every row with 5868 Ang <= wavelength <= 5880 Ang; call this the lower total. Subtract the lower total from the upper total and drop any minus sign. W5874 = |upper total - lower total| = 5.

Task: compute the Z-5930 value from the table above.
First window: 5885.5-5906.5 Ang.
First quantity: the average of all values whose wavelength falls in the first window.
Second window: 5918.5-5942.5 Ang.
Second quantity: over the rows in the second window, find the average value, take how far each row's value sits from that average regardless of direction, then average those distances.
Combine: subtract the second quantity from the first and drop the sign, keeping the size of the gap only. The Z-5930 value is 9.01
